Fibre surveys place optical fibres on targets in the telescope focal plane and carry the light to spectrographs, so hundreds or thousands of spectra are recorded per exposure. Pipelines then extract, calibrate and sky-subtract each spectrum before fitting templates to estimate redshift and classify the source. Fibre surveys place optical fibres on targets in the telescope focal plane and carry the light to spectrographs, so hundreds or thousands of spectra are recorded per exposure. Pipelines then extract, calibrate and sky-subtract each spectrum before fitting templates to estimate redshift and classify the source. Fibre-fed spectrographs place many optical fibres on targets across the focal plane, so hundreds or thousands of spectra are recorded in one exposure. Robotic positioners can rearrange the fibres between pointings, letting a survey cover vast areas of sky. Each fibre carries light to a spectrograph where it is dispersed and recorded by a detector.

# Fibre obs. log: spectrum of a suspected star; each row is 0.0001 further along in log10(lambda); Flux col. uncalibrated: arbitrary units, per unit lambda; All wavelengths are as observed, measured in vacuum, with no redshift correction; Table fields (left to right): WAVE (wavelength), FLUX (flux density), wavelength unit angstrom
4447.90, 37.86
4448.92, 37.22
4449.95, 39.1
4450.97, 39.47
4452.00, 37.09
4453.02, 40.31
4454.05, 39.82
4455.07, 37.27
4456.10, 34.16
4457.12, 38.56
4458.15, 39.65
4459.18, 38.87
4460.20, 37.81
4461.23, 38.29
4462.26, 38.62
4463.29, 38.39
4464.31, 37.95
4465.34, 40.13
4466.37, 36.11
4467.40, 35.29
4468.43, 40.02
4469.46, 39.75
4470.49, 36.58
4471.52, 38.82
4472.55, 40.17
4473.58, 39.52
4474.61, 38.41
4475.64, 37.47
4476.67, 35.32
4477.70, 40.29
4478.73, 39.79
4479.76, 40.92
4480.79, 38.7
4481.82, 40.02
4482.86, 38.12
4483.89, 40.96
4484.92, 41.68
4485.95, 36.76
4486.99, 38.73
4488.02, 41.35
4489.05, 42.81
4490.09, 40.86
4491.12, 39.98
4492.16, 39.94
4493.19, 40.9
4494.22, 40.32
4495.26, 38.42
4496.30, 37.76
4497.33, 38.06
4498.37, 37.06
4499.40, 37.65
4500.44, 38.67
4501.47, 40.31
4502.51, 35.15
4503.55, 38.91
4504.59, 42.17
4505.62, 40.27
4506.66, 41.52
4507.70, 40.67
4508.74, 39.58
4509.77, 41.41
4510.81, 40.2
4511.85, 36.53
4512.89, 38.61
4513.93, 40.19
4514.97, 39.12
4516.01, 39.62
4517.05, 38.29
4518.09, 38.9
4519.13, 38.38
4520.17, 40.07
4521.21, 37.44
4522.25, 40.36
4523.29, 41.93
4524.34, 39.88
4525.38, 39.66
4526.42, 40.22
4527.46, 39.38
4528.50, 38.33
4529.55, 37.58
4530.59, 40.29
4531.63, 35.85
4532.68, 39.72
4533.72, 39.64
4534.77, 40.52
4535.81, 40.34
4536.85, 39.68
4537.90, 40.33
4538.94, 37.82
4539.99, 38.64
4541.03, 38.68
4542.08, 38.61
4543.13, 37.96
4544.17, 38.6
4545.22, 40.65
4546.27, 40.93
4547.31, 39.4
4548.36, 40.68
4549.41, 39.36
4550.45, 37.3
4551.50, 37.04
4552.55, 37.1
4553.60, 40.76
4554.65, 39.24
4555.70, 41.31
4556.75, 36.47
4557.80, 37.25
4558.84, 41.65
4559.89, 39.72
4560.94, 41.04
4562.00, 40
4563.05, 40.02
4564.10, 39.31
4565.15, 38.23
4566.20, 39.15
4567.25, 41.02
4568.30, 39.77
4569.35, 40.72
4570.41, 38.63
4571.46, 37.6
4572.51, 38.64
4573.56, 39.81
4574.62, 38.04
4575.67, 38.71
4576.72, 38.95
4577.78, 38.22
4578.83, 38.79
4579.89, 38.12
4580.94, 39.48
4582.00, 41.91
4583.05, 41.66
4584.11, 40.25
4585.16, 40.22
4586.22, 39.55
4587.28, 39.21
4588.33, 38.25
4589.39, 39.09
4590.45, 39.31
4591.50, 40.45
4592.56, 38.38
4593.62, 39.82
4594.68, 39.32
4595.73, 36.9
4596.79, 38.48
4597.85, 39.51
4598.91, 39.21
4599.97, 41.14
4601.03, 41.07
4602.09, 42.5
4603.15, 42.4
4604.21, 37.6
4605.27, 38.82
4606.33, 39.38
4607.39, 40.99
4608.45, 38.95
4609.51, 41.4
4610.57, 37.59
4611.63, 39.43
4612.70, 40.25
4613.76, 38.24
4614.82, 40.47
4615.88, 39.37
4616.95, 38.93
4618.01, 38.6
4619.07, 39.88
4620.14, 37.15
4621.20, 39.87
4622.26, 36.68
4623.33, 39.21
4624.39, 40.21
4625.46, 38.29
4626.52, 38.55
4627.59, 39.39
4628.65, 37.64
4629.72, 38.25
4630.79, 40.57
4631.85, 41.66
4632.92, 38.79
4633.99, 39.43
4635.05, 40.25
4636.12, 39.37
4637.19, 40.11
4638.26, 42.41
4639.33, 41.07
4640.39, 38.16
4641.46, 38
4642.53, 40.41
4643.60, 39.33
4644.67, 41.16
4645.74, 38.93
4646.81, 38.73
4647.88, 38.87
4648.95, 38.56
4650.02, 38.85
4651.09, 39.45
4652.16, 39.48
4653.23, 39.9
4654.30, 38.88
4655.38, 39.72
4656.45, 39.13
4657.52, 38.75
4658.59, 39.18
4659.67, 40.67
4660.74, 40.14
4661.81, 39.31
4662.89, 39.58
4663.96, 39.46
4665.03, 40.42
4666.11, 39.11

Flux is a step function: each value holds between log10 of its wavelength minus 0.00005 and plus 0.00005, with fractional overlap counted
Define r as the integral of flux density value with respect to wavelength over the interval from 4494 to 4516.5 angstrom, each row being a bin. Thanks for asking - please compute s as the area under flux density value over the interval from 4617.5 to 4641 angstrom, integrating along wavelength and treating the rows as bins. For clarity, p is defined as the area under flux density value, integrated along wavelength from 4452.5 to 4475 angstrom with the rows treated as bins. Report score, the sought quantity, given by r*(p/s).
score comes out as 823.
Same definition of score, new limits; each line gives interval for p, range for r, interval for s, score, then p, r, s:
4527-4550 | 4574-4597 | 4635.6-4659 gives 881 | 902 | 903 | 924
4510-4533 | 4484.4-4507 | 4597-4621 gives 844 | 900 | 893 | 952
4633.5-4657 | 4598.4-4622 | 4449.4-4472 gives 1006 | 930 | 936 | 865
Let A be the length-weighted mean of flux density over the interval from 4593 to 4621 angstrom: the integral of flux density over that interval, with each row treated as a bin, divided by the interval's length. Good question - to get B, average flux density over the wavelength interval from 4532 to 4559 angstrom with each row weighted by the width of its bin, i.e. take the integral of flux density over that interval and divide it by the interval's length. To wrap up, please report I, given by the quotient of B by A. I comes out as 0.99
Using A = 39.52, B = 39.2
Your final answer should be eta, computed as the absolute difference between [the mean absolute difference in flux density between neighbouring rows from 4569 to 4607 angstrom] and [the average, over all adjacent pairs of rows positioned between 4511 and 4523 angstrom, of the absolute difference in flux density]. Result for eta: 0.38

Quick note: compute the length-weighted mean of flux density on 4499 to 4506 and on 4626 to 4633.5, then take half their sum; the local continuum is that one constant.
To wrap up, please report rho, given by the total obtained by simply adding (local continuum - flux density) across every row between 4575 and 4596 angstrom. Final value -4.1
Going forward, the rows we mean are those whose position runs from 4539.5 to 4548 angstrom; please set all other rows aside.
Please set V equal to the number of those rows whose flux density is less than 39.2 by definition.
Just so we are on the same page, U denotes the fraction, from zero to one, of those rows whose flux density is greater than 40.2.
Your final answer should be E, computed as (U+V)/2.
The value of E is 2.6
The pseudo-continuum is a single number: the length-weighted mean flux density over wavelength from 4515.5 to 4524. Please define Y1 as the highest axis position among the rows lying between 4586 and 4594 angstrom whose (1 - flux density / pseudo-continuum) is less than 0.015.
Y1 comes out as 4593.62 angstrom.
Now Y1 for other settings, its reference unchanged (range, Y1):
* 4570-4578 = 4576.72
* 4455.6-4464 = 4459.18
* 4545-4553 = 4549.41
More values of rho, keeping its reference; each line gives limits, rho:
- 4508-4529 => -5.6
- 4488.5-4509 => -8.5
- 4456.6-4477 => 16.8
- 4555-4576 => -4.6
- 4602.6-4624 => -2.7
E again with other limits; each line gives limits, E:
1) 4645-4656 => 3.0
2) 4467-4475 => 2.0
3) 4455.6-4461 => 2.0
